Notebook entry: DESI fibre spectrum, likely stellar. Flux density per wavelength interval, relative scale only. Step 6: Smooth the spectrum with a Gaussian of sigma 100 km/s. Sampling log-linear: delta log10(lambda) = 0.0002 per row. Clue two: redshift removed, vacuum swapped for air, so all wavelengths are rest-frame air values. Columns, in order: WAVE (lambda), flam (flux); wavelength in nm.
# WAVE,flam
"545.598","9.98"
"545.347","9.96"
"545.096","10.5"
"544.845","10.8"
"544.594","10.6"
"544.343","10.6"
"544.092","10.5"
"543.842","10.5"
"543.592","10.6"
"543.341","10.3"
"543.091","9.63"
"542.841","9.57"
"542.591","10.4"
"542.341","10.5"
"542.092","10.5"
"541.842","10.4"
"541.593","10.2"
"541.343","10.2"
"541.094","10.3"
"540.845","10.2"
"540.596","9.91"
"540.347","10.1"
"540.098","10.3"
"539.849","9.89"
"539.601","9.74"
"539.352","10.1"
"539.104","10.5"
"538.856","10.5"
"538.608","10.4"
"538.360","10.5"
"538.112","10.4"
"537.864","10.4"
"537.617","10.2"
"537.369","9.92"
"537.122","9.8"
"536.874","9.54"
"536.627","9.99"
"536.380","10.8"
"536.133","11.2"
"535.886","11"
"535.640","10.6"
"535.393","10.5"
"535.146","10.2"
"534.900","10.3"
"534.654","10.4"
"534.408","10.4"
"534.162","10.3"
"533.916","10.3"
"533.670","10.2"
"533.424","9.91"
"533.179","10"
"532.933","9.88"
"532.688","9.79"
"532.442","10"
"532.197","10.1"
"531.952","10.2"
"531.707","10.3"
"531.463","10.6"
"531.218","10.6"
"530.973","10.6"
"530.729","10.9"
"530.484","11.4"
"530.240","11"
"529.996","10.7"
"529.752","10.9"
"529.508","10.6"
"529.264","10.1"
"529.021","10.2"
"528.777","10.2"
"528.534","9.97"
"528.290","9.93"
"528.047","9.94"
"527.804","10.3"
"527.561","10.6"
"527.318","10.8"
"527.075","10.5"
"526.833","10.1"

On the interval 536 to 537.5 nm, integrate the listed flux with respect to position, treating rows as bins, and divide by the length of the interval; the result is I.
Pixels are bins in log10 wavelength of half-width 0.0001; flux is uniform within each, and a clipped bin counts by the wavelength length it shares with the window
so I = 10.2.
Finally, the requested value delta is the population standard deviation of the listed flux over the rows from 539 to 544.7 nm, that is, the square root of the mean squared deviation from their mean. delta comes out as 0.305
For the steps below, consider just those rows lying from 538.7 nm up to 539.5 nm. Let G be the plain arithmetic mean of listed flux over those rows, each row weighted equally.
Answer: 10.4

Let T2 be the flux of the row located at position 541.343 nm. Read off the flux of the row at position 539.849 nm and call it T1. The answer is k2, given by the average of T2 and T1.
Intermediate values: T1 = 9.89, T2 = 10.2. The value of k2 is 10.0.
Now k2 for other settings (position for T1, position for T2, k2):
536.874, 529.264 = 9.8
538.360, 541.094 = 10.4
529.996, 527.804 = 10.5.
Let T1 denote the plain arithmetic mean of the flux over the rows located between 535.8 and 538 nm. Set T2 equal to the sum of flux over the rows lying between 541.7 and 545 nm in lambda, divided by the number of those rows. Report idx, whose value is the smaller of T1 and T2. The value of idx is 10.3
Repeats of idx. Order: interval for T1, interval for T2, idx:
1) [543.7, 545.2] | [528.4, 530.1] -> 10.4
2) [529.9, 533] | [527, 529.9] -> 10.3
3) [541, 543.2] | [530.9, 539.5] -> 10.2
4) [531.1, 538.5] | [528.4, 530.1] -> 10.3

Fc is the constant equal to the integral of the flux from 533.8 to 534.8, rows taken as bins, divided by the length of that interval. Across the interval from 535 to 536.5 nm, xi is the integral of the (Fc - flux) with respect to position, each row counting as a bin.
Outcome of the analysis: -0.54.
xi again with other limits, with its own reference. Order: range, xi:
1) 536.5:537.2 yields 0.40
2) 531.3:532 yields -0.03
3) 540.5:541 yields 0.14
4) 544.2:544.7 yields -0.12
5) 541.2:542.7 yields -0.02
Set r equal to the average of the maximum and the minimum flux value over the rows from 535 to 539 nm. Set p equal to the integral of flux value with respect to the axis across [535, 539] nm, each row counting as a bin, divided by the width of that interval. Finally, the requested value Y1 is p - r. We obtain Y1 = 0.00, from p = 10.4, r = 10.4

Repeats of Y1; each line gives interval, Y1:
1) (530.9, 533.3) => 0.00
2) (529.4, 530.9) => -0.09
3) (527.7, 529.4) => -0.02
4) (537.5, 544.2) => 0.17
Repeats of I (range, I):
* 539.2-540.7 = 10.0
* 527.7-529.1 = 10.1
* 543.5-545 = 10.6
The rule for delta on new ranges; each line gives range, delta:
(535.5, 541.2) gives 0.394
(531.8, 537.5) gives 0.390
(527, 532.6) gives 0.382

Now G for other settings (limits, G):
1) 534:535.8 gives 10.4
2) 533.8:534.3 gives 10.3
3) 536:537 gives 10.4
